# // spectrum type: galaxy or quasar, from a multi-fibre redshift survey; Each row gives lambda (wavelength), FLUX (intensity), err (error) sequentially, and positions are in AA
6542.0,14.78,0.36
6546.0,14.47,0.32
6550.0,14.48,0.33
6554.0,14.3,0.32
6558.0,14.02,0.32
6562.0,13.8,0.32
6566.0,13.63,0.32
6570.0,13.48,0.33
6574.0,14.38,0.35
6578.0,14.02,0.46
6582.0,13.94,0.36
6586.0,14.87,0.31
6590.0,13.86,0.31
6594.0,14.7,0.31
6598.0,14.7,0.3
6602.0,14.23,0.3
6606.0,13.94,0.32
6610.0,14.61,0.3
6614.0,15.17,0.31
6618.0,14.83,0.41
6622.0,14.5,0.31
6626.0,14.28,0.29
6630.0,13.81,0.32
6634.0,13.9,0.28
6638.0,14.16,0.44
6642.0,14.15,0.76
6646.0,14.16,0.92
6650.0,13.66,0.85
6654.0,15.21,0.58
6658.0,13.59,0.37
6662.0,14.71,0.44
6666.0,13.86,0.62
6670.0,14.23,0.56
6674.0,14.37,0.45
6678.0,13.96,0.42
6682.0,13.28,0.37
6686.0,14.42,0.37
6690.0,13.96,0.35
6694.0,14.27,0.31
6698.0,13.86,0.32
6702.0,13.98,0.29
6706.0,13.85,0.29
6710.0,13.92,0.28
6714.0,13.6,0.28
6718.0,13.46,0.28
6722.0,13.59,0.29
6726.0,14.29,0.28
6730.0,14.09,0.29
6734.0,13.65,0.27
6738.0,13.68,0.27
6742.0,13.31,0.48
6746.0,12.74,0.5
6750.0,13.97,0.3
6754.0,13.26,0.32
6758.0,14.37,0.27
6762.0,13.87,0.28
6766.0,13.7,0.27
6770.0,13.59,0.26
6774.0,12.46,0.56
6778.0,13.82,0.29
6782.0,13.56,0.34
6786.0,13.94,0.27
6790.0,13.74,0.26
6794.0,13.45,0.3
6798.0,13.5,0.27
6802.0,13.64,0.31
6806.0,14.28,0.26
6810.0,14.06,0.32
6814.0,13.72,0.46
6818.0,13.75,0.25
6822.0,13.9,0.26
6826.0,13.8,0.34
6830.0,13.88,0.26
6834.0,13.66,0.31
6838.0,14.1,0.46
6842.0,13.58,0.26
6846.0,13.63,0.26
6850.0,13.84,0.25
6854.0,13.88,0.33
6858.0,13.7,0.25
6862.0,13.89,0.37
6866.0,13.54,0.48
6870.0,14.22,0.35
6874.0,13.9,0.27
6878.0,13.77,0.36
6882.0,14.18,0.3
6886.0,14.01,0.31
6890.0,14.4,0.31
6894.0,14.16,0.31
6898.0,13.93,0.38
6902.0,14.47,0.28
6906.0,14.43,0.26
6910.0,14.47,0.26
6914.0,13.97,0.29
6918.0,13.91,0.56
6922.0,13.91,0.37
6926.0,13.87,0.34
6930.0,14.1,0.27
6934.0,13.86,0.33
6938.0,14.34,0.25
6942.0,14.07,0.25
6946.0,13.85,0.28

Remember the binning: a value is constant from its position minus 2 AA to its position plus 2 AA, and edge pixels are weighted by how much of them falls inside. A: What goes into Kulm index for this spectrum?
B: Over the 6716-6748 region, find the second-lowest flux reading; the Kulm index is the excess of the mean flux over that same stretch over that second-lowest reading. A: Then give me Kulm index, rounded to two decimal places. 0.29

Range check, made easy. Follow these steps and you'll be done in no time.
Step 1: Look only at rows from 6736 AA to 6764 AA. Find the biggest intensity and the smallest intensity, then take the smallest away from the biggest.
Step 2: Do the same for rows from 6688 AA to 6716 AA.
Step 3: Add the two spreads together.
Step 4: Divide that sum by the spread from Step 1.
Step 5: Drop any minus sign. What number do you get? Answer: 1.4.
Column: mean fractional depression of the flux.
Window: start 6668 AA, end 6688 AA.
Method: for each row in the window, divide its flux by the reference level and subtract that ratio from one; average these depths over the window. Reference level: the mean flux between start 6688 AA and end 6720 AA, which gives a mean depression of -0.014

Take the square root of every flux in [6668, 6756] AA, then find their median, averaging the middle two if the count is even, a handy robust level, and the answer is 3.73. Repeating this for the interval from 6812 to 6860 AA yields 3.71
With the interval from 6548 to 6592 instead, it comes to 3.74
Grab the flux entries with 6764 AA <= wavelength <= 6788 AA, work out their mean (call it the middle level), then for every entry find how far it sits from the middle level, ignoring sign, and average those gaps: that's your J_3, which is 0.35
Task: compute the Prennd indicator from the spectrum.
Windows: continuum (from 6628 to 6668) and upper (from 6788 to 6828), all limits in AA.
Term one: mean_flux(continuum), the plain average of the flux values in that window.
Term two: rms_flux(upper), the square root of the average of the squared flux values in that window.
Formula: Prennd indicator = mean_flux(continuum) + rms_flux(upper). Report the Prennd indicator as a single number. 27.9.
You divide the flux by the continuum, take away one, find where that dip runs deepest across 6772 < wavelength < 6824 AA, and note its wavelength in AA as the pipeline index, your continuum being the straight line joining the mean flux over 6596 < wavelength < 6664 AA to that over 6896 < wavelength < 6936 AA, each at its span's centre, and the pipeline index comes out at 6774.0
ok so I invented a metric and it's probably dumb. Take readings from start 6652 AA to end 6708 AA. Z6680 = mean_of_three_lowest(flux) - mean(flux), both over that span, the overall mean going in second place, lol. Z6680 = -0.5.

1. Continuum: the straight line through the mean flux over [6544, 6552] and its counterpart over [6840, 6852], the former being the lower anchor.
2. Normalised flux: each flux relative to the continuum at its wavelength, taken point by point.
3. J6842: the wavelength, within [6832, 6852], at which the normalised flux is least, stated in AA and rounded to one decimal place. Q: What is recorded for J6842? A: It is 6842.0 AA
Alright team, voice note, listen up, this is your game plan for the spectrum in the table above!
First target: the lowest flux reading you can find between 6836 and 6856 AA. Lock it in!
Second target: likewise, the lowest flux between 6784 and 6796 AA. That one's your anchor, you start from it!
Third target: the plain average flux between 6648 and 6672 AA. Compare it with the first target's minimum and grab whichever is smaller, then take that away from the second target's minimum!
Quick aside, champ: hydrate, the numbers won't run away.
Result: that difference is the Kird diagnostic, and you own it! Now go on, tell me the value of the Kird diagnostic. -0.13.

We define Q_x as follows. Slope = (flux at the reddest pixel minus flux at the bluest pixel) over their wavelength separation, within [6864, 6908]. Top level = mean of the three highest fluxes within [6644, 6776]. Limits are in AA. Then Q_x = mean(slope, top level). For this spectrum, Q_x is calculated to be 7.4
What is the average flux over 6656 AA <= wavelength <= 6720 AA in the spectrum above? 14.0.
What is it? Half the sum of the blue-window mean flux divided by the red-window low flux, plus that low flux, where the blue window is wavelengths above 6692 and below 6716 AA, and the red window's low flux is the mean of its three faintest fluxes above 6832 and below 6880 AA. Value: 7.30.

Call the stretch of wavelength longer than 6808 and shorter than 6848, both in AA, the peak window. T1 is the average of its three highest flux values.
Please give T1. 14.0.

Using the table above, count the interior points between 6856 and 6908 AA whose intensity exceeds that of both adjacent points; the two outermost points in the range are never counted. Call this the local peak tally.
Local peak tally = 5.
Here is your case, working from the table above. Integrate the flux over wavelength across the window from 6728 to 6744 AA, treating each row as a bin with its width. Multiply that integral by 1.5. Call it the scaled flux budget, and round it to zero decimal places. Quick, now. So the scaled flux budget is 328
